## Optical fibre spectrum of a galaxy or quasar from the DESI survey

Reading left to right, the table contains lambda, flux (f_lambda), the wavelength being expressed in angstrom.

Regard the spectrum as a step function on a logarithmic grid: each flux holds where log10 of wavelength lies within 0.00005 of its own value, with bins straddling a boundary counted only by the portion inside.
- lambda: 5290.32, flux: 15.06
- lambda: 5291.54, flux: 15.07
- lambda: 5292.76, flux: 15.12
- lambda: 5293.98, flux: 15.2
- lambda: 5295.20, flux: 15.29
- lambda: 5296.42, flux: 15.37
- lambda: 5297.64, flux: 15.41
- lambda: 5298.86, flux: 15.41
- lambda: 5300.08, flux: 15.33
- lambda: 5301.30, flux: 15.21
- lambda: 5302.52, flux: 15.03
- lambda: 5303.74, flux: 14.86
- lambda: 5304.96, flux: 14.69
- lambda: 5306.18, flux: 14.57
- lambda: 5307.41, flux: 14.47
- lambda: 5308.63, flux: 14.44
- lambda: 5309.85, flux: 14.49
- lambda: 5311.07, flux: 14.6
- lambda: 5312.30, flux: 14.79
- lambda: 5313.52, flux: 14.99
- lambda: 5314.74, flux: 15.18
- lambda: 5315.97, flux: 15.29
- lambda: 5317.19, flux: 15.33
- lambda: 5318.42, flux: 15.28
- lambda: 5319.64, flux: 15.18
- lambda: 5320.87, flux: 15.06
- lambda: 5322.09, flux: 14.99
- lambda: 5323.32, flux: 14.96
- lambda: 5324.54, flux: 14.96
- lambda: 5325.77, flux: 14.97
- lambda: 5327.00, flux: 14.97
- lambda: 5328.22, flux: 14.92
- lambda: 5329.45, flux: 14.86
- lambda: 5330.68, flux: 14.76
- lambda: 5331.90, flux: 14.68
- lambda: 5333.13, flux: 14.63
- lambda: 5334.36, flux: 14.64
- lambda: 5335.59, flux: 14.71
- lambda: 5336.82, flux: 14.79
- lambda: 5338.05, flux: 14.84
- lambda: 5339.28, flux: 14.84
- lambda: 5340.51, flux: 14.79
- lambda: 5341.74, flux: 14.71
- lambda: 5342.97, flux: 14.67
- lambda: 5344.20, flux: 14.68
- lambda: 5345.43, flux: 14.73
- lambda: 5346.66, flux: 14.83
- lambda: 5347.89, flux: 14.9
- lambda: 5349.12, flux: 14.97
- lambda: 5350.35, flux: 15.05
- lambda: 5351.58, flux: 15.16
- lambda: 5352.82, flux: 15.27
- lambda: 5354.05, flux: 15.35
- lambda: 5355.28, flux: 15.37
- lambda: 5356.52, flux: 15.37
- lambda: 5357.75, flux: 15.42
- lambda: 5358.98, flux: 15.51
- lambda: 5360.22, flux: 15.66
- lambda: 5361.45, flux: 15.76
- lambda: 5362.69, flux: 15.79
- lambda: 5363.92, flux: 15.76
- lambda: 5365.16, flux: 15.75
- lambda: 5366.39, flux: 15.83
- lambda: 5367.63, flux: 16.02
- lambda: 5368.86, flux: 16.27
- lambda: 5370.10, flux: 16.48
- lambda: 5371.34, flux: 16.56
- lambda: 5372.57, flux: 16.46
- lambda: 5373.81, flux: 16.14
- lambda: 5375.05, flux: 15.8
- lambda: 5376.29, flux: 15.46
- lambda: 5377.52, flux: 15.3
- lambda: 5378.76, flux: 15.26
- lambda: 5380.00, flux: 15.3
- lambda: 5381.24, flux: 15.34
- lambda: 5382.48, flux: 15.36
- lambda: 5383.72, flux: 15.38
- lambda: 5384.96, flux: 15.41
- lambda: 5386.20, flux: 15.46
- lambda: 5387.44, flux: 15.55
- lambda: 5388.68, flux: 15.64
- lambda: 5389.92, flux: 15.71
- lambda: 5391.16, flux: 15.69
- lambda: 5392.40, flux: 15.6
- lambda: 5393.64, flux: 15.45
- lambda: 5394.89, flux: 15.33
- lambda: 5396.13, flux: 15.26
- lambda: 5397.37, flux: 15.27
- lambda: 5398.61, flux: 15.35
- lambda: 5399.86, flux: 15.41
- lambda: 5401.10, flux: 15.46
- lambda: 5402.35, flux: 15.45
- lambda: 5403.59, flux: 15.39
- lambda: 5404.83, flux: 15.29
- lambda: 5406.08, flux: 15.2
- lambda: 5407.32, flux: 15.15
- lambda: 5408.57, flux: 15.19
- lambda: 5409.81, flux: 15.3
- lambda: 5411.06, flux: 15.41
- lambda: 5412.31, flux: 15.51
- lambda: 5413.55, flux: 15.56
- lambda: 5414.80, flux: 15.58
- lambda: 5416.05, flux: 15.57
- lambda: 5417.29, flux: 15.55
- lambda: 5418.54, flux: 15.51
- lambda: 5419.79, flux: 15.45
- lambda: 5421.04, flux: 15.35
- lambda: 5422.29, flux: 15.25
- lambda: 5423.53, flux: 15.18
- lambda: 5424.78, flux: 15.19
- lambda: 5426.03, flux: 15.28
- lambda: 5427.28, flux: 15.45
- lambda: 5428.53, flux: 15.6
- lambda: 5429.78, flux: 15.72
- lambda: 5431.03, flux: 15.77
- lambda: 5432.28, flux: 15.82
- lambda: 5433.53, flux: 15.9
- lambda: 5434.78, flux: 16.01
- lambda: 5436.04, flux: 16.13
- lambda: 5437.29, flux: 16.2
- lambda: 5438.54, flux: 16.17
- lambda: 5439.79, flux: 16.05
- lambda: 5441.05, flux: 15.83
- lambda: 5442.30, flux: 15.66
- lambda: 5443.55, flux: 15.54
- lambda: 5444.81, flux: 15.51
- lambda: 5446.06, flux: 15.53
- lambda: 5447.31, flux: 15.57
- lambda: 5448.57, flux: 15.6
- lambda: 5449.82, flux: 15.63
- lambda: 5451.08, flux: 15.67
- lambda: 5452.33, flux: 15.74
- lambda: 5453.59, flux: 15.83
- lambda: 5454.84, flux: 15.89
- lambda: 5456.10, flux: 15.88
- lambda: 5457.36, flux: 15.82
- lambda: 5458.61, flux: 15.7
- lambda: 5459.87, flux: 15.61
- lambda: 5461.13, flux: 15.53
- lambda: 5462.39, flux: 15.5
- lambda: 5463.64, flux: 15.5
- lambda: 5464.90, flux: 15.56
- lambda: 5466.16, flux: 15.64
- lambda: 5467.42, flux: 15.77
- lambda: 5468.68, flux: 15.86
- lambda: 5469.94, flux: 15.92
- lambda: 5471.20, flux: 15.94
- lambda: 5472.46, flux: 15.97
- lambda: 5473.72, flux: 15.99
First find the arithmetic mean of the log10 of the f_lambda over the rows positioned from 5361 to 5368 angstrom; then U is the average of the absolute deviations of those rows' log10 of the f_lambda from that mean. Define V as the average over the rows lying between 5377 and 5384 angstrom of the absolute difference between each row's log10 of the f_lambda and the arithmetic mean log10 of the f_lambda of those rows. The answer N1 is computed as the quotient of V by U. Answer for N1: 0.53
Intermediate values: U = 0.002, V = 0.0010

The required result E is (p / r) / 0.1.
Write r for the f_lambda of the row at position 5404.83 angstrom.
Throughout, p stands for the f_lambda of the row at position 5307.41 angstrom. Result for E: 9.5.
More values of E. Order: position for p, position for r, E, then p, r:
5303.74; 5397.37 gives 9.7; 14.86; 15.27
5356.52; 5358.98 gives 9.9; 15.37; 15.51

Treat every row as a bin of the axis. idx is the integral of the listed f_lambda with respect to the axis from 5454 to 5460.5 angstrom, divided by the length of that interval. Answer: 15.8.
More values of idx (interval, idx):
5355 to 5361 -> 15.5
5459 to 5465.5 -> 15.5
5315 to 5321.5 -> 15.2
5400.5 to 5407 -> 15.4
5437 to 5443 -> 16.0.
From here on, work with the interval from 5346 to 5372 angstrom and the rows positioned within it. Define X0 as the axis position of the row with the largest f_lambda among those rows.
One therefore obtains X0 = 5371.34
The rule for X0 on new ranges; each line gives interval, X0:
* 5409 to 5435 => 5434.78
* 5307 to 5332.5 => 5317.19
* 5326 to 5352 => 5351.58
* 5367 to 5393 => 5371.34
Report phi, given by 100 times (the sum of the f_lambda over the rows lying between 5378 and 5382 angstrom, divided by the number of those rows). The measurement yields 1530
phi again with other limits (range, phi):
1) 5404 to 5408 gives 1521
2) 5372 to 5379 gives 1574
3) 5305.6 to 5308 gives 1452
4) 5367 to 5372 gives 1633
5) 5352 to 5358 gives 1536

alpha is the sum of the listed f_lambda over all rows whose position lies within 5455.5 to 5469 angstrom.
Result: 172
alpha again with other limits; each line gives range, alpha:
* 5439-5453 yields 172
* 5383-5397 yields 170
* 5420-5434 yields 171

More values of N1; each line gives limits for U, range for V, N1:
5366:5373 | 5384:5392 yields 0.47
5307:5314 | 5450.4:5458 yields 0.36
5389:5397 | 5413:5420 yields 0.24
